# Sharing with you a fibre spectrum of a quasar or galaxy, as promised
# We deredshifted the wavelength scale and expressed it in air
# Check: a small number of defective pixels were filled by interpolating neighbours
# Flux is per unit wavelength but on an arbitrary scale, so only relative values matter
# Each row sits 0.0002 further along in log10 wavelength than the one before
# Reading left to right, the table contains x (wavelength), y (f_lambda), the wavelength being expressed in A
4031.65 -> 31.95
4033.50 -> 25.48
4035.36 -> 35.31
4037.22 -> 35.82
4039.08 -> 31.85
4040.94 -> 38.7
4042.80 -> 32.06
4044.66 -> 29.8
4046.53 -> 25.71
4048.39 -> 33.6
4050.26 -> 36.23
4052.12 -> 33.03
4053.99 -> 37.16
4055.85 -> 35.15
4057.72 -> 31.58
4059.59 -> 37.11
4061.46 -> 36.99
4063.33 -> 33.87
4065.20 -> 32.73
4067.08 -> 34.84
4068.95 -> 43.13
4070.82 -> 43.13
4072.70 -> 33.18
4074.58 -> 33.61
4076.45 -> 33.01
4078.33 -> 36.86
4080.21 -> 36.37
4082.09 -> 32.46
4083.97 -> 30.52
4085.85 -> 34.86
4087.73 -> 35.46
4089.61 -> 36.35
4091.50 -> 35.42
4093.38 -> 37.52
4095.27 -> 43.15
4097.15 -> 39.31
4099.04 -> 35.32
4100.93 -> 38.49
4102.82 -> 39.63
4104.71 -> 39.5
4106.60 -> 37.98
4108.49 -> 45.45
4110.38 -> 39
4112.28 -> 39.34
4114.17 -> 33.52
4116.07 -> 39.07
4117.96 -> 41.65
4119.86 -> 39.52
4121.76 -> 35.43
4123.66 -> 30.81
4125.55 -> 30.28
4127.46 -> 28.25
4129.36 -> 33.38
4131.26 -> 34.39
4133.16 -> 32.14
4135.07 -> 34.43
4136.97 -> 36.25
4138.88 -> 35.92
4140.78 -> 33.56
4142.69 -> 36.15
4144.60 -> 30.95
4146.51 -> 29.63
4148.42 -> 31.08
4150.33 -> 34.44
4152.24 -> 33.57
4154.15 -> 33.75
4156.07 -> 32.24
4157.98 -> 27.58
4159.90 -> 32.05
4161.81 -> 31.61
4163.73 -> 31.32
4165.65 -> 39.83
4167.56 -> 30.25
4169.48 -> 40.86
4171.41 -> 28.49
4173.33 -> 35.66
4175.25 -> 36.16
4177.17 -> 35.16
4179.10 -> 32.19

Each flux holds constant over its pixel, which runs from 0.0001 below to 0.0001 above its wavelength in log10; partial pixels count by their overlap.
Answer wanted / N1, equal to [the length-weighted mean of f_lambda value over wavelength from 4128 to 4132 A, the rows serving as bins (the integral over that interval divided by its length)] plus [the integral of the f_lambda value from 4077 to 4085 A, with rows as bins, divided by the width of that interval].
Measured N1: 67.3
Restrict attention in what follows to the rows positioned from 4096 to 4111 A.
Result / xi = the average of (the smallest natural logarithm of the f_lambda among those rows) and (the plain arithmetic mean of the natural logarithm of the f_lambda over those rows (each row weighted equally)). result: 3.62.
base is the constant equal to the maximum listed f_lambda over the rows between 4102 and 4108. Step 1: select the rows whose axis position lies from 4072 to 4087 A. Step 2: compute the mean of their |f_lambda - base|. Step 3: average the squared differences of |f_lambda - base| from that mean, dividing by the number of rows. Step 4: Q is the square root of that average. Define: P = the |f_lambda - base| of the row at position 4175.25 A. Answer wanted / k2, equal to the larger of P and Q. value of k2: 3.5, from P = 3.5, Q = 1.96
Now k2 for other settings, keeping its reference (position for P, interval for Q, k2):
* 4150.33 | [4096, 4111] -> 5.2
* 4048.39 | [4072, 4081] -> 6.0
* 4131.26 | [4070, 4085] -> 5.2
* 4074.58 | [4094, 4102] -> 6.0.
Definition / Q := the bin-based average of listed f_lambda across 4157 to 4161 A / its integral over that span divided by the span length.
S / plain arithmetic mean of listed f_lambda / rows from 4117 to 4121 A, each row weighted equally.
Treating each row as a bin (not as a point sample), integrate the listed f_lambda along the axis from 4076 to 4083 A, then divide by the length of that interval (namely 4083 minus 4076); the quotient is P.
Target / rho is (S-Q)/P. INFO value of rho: 0.31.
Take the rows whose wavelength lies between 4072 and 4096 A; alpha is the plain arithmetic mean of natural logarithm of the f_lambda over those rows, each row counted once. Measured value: 3.56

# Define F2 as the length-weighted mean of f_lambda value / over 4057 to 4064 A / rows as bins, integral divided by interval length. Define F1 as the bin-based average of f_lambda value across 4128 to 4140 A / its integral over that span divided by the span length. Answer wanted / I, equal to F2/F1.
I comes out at 1.02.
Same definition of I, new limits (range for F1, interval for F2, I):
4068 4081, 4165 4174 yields 0.94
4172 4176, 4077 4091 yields 0.98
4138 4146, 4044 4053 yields 0.94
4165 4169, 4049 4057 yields 0.99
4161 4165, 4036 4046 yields 1.04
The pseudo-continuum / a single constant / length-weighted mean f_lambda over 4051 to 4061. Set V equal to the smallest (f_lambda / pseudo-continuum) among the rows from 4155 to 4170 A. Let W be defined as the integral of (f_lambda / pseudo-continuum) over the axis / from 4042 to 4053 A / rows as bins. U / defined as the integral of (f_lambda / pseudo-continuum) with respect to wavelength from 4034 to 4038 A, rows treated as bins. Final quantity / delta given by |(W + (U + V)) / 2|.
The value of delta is 7.4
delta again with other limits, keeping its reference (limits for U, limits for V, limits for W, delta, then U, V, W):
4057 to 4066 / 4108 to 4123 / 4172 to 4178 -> 8.0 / 8.9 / 0.96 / 6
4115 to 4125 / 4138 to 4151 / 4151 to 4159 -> 9.4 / 10.6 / 0.85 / 7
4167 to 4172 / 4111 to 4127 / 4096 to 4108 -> 9.5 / 4.8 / 0.87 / 13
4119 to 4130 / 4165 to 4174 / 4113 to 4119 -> 8.9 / 10.3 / 0.81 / 7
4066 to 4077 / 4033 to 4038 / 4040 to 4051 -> 11.3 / 11.6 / 0.73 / 10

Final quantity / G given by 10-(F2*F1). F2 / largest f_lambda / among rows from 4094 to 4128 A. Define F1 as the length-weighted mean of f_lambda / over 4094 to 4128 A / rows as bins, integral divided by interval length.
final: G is -1701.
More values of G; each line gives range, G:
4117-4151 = -1397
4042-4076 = -1482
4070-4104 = -1559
